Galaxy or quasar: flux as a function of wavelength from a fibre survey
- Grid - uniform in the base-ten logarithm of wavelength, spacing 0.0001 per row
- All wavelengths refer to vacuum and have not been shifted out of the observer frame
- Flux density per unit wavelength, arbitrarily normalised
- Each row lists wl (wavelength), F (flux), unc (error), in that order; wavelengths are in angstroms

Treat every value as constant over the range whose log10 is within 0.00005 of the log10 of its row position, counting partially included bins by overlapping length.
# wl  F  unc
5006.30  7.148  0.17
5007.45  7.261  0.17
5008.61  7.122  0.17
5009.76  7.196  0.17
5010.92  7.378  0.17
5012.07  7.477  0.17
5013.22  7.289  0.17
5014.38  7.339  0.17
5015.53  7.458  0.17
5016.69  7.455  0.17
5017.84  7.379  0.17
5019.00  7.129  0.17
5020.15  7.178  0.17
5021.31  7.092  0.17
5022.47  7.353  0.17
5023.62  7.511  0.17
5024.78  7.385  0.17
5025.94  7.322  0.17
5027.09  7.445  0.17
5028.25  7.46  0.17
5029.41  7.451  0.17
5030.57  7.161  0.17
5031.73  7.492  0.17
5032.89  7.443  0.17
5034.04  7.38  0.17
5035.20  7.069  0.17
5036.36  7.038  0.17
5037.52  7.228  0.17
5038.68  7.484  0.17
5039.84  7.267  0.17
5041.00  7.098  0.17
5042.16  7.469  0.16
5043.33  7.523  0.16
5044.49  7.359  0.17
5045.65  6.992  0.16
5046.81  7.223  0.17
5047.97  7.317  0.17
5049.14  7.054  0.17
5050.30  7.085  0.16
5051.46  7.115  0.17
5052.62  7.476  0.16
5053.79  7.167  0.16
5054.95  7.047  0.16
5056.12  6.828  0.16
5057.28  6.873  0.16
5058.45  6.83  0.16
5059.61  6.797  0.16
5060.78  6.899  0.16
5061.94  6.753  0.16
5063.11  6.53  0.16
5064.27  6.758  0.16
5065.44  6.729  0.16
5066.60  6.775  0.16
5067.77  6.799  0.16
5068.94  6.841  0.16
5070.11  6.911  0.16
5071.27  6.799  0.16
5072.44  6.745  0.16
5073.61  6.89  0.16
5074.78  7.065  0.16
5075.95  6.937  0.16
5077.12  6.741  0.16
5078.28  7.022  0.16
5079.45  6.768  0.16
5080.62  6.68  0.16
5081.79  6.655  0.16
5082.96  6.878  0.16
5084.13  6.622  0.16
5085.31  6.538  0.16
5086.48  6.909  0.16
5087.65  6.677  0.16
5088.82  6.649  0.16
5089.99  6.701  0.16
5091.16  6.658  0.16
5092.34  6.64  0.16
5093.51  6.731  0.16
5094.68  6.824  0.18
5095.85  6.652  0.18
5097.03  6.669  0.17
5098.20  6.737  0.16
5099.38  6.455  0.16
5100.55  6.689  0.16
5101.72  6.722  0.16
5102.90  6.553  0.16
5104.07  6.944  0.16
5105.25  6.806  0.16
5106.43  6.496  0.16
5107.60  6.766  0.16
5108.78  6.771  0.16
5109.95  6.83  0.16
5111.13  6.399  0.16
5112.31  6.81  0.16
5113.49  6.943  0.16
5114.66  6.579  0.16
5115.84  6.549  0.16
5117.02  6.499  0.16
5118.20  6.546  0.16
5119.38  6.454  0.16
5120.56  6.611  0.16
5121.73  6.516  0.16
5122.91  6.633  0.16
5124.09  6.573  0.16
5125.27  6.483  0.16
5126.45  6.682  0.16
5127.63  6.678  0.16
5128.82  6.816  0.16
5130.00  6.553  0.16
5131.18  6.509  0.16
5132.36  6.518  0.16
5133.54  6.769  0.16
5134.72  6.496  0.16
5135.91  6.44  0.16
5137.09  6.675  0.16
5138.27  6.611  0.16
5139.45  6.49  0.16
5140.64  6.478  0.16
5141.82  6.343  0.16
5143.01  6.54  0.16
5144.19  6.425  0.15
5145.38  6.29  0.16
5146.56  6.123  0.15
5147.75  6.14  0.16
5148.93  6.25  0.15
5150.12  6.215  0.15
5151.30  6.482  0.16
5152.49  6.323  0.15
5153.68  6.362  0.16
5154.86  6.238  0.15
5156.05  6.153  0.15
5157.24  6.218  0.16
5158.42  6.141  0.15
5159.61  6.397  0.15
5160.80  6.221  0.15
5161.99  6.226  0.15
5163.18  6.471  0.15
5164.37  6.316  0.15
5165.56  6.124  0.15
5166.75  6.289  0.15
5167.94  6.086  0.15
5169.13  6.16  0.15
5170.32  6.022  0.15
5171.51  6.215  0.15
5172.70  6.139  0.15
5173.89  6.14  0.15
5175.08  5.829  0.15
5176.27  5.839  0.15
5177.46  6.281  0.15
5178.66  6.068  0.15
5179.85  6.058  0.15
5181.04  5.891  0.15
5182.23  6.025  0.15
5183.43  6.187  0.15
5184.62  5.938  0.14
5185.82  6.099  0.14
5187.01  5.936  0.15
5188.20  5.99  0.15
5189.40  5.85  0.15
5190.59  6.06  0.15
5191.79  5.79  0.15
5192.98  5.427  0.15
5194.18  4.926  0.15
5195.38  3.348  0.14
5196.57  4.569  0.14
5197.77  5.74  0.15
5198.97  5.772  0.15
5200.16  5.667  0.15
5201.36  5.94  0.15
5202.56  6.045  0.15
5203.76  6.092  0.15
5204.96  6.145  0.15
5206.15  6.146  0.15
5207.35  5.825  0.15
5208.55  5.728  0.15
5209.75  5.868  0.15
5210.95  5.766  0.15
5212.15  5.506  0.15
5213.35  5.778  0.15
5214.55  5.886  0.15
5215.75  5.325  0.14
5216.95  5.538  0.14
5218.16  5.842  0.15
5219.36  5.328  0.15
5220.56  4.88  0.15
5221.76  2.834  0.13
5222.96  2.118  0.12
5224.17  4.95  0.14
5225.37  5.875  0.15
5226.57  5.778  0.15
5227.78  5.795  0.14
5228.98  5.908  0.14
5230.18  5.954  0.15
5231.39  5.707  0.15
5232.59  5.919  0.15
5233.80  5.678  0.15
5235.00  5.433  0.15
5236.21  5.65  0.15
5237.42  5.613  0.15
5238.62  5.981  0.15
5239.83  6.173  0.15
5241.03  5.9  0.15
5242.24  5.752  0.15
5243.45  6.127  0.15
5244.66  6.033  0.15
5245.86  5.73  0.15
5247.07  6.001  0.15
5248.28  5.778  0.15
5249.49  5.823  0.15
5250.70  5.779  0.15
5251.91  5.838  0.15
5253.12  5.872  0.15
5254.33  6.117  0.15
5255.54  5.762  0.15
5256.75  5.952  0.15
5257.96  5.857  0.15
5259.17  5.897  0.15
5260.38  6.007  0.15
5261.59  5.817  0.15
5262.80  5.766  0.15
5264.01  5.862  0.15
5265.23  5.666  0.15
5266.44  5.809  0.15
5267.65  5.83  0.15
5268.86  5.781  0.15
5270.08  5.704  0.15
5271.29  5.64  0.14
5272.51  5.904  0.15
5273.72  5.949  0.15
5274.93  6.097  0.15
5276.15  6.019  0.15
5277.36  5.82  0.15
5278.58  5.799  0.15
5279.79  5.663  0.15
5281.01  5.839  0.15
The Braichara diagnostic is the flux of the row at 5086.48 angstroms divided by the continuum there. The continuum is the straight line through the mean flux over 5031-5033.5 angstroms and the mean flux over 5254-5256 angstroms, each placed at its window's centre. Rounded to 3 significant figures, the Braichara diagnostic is 0.974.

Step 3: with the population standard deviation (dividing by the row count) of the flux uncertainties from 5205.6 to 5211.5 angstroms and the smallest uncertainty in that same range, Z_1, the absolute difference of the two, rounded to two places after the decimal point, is 0.15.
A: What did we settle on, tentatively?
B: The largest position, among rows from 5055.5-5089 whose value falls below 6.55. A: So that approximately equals 5085.31 angstroms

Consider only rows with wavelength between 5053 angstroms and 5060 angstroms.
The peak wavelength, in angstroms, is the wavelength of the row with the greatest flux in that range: 5053.79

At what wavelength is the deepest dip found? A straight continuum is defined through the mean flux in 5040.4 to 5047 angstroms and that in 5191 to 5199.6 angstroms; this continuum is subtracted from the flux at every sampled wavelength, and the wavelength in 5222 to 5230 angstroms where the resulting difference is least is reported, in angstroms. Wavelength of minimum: 5222.96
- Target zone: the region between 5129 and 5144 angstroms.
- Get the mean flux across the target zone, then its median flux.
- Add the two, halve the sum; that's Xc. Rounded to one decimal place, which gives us 6.5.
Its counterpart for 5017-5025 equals 7.3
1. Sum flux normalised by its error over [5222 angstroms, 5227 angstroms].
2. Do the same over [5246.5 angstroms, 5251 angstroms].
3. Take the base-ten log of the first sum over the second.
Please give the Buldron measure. -0.077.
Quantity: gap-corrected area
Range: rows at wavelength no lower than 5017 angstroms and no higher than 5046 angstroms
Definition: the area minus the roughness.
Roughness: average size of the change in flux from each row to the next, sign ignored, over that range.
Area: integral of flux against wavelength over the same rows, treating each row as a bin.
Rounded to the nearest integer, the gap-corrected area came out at 212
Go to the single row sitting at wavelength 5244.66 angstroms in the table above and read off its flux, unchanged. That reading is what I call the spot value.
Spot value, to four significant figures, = 6.033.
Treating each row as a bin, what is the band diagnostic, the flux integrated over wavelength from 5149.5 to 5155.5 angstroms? 38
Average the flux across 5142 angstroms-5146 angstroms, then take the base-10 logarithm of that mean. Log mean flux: 0.81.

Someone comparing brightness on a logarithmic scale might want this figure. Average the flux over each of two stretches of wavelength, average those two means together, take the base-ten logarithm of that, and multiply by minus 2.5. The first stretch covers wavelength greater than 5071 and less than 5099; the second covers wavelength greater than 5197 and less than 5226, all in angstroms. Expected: -1.96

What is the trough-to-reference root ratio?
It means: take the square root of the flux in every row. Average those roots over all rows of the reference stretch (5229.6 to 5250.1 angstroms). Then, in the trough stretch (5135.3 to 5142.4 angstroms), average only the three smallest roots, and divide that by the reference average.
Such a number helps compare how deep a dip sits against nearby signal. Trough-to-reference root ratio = 1.05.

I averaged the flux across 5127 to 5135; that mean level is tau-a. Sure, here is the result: 6.62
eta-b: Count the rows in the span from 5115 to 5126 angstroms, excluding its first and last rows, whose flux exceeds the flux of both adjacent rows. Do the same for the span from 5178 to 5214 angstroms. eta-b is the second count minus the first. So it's 4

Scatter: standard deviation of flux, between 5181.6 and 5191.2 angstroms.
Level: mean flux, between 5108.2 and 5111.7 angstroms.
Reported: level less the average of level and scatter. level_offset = 3.3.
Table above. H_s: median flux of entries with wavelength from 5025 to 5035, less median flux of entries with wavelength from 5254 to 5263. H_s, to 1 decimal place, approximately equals 1.6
